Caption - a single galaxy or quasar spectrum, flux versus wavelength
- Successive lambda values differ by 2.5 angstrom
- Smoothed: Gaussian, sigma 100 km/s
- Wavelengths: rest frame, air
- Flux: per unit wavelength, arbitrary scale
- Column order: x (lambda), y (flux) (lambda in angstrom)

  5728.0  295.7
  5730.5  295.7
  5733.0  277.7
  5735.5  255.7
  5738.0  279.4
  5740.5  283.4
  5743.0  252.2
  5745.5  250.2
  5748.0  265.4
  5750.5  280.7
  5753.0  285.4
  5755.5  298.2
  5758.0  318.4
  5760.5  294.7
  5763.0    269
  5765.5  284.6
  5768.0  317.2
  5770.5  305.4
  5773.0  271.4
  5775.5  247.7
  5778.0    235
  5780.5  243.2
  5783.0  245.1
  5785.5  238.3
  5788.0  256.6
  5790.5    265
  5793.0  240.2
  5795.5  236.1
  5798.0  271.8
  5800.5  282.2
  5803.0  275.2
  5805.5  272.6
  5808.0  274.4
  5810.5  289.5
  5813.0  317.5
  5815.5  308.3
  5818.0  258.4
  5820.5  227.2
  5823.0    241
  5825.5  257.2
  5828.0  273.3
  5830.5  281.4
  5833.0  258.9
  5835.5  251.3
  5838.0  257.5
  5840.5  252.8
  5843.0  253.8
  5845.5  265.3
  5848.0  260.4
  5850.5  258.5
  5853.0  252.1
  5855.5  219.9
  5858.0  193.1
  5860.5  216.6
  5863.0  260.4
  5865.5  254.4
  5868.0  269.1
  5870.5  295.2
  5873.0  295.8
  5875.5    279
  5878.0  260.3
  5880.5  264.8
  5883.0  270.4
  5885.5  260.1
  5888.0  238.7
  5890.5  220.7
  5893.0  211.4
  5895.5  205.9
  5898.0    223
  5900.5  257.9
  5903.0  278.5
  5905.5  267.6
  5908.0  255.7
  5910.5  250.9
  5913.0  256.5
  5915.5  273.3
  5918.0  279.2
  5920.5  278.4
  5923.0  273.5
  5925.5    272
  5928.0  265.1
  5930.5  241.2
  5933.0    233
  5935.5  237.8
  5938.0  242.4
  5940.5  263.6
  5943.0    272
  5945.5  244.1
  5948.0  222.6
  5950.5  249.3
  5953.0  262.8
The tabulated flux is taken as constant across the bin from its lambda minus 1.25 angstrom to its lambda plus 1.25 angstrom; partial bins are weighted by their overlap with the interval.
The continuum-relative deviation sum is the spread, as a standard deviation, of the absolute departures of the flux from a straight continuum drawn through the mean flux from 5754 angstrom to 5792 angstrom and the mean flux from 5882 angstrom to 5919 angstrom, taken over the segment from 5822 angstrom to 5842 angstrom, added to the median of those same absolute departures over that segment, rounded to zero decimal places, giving 16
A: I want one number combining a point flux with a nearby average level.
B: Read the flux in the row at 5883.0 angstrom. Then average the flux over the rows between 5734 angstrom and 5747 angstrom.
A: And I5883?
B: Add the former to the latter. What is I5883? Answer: 535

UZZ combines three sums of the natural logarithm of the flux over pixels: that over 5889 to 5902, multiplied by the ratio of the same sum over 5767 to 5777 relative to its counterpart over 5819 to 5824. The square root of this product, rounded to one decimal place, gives 7.5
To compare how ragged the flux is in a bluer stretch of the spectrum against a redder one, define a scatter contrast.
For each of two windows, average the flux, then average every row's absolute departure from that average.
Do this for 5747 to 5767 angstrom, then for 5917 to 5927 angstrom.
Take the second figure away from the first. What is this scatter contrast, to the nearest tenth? 9.5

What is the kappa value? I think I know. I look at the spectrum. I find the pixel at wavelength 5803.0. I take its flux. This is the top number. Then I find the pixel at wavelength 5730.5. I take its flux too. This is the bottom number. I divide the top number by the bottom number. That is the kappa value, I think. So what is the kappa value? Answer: 0.93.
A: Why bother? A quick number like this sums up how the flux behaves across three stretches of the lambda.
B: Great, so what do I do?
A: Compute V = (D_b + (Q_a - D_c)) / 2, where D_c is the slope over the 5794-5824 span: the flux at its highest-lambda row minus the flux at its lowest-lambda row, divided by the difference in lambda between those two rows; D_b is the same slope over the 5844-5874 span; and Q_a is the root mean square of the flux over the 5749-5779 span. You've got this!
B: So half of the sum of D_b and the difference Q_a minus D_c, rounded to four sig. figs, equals 143.0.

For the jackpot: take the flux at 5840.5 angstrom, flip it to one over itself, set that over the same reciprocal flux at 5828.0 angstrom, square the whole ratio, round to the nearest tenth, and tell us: 1.2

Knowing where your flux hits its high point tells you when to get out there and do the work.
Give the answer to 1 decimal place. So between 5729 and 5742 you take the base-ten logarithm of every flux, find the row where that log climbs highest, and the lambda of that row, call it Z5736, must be 5730.5 angstrom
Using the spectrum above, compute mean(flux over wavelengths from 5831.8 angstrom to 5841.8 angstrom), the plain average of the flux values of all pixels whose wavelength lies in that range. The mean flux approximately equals 255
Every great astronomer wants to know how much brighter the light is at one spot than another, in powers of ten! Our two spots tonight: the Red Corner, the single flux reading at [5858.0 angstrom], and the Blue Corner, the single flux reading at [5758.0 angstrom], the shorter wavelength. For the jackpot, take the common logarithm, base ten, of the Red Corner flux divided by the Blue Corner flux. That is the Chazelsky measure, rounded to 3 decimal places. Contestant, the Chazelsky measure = -0.217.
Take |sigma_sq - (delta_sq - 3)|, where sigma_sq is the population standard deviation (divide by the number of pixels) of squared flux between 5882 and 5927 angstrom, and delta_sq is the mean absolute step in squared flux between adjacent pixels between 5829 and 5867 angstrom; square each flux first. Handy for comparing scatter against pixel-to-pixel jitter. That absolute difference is 4691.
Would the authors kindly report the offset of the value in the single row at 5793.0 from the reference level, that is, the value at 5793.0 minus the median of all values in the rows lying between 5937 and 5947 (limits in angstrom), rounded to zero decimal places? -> -14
